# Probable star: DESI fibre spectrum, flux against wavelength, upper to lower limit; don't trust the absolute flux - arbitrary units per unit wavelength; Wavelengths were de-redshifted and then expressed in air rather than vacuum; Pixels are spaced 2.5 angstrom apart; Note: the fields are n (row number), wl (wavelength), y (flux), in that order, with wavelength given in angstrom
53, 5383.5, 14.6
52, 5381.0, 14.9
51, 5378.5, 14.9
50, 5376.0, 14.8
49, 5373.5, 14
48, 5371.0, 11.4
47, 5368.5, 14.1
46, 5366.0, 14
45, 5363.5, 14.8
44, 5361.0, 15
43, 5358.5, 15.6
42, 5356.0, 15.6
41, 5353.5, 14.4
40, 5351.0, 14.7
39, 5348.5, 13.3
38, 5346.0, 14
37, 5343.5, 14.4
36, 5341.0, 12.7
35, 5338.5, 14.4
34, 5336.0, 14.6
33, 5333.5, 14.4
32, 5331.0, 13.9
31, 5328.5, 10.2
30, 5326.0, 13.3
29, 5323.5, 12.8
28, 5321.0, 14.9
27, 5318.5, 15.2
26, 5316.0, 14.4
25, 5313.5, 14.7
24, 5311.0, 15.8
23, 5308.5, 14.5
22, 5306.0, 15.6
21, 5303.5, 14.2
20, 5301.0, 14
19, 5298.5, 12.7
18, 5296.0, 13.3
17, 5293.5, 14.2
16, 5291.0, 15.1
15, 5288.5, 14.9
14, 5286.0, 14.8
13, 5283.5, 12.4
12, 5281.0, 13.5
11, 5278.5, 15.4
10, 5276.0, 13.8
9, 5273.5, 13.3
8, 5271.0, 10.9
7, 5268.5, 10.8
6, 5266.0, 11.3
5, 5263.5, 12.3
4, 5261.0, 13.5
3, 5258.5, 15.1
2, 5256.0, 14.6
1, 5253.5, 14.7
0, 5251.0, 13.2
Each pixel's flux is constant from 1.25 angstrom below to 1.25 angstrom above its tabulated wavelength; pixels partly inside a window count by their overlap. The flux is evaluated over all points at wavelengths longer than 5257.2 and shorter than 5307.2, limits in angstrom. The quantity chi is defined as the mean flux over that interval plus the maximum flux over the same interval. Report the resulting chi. 29.2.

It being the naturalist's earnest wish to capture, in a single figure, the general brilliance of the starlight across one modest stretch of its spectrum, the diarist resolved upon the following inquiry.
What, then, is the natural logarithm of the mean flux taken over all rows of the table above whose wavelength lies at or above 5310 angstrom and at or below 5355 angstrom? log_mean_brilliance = 2.64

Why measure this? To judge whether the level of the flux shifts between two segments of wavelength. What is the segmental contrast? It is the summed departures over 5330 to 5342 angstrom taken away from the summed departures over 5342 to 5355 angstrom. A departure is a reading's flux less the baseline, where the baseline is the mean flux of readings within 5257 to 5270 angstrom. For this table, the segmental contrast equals 1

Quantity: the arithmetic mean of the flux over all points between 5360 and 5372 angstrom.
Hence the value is 13.9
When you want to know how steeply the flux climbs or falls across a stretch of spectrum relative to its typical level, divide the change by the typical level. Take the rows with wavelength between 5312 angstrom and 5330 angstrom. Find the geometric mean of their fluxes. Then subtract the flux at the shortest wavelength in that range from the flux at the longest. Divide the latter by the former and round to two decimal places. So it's -0.33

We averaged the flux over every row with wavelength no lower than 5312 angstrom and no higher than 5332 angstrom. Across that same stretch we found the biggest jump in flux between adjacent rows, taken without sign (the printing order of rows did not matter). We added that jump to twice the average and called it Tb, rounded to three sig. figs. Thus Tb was 31.1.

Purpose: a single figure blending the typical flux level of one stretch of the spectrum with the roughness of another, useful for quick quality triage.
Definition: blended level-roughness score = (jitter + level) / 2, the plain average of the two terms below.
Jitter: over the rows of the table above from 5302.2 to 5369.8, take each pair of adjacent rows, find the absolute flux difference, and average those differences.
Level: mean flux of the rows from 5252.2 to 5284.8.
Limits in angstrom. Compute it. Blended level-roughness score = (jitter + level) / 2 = 7.1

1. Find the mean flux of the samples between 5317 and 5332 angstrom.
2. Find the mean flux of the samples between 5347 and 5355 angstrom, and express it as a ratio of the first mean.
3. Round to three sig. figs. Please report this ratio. 1.06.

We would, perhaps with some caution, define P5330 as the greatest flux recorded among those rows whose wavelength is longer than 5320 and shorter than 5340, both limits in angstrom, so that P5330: 14.9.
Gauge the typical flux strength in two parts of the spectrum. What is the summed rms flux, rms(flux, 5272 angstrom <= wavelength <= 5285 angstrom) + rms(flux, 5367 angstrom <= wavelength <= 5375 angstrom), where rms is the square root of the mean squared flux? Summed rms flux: 26.9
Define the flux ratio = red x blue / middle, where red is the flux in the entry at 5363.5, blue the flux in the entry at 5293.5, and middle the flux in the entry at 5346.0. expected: 15.0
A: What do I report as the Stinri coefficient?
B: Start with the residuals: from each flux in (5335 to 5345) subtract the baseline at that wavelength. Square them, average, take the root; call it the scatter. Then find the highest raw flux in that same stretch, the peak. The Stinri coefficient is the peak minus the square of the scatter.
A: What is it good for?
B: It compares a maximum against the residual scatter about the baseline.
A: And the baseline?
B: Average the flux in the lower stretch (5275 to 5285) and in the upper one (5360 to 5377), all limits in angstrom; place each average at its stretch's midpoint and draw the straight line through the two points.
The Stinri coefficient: 14.0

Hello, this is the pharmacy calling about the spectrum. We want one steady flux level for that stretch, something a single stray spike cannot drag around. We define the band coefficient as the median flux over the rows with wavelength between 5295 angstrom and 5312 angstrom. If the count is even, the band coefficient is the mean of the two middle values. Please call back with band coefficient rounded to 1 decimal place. 14.2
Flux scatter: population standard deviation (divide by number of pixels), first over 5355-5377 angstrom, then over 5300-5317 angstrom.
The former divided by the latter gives 1.87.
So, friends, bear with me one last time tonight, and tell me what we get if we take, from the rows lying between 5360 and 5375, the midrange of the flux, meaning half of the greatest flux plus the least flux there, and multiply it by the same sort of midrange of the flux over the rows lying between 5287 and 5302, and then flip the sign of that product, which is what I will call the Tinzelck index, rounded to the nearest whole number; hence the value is -183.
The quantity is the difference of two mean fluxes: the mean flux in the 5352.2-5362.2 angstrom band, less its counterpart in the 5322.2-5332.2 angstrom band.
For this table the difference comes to 2.6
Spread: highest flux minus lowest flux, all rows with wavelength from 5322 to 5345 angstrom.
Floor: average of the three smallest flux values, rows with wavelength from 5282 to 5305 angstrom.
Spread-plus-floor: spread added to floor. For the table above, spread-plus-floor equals 17.2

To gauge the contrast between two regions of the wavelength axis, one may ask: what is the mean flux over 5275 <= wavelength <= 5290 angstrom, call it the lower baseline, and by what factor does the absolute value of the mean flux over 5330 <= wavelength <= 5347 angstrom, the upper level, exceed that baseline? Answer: 0.99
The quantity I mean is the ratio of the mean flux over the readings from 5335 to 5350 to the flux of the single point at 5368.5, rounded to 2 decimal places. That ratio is 0.99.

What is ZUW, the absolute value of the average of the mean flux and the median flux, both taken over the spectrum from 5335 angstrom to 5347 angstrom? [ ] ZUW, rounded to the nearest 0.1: 14.2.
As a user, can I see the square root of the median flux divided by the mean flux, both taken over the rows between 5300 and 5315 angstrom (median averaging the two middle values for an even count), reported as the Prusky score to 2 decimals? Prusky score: 0.99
